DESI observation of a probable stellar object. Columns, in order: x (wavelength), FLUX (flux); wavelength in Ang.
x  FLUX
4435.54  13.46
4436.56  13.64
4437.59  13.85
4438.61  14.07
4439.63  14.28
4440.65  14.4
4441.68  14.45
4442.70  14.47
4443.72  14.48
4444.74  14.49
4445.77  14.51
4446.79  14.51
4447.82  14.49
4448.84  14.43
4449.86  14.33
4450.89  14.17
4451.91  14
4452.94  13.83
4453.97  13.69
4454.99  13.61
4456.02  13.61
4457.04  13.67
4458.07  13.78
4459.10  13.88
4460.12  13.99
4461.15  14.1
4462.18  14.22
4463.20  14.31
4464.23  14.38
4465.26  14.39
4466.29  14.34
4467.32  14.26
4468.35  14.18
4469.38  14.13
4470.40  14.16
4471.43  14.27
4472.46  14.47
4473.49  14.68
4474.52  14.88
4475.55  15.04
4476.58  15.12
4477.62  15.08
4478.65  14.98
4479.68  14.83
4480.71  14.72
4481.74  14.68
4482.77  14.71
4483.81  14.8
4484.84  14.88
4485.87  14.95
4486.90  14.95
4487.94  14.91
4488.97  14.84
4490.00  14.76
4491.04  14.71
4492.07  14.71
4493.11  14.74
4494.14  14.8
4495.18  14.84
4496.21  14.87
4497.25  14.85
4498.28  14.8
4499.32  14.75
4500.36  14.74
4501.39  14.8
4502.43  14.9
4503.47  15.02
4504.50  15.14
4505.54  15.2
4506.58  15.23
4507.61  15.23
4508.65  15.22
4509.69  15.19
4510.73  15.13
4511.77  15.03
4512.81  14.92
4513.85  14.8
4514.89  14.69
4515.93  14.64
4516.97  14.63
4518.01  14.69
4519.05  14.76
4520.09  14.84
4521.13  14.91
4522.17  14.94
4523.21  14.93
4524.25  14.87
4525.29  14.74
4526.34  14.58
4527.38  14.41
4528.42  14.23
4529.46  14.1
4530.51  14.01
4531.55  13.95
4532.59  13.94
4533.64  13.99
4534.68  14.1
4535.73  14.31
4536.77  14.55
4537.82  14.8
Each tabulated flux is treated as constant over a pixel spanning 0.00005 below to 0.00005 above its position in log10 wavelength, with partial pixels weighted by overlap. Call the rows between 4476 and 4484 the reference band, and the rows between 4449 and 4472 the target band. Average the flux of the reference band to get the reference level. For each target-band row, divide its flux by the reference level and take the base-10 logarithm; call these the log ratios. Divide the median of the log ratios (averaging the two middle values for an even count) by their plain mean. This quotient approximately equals 0.89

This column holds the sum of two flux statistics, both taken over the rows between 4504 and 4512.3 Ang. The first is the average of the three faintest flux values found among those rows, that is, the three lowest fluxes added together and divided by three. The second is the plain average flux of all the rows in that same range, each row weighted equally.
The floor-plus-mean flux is 30.3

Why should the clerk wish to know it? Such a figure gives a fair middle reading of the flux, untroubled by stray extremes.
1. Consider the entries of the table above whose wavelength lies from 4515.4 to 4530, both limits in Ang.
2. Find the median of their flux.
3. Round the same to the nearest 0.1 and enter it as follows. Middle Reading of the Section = 14.7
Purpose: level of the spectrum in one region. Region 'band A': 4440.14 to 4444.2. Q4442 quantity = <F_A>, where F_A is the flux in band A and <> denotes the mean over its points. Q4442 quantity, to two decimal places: 14.45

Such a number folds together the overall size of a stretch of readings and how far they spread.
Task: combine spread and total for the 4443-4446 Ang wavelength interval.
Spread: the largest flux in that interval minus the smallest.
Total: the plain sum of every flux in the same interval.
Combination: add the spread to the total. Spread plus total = 43.5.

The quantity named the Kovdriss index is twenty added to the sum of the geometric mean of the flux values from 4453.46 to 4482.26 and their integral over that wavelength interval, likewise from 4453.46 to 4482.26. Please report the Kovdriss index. 447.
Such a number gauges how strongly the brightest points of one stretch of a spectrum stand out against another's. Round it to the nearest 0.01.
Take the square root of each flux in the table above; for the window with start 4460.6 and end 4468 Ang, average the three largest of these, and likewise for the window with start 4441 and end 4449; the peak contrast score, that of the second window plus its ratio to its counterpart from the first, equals 4.81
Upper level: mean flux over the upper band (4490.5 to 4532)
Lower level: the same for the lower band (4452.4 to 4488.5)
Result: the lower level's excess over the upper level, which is -0.4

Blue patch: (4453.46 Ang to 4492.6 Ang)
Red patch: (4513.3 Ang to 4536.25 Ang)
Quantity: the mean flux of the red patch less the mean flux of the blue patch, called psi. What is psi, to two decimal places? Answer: 0.04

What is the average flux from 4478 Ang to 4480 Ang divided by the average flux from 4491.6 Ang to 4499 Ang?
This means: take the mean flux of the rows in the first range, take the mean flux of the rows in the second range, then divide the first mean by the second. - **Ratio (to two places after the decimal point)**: 1.01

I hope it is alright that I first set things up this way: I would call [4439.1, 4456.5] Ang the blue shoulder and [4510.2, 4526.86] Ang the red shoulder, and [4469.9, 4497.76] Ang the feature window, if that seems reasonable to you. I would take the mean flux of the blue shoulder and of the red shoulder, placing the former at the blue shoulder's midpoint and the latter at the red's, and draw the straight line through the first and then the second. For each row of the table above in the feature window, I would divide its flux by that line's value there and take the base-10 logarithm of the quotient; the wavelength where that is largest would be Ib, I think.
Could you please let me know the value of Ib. 4476.58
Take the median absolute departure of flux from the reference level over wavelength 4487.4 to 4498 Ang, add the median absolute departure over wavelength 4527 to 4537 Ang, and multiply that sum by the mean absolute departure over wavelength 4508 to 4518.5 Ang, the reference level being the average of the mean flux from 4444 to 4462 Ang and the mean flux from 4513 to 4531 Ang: 0.4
